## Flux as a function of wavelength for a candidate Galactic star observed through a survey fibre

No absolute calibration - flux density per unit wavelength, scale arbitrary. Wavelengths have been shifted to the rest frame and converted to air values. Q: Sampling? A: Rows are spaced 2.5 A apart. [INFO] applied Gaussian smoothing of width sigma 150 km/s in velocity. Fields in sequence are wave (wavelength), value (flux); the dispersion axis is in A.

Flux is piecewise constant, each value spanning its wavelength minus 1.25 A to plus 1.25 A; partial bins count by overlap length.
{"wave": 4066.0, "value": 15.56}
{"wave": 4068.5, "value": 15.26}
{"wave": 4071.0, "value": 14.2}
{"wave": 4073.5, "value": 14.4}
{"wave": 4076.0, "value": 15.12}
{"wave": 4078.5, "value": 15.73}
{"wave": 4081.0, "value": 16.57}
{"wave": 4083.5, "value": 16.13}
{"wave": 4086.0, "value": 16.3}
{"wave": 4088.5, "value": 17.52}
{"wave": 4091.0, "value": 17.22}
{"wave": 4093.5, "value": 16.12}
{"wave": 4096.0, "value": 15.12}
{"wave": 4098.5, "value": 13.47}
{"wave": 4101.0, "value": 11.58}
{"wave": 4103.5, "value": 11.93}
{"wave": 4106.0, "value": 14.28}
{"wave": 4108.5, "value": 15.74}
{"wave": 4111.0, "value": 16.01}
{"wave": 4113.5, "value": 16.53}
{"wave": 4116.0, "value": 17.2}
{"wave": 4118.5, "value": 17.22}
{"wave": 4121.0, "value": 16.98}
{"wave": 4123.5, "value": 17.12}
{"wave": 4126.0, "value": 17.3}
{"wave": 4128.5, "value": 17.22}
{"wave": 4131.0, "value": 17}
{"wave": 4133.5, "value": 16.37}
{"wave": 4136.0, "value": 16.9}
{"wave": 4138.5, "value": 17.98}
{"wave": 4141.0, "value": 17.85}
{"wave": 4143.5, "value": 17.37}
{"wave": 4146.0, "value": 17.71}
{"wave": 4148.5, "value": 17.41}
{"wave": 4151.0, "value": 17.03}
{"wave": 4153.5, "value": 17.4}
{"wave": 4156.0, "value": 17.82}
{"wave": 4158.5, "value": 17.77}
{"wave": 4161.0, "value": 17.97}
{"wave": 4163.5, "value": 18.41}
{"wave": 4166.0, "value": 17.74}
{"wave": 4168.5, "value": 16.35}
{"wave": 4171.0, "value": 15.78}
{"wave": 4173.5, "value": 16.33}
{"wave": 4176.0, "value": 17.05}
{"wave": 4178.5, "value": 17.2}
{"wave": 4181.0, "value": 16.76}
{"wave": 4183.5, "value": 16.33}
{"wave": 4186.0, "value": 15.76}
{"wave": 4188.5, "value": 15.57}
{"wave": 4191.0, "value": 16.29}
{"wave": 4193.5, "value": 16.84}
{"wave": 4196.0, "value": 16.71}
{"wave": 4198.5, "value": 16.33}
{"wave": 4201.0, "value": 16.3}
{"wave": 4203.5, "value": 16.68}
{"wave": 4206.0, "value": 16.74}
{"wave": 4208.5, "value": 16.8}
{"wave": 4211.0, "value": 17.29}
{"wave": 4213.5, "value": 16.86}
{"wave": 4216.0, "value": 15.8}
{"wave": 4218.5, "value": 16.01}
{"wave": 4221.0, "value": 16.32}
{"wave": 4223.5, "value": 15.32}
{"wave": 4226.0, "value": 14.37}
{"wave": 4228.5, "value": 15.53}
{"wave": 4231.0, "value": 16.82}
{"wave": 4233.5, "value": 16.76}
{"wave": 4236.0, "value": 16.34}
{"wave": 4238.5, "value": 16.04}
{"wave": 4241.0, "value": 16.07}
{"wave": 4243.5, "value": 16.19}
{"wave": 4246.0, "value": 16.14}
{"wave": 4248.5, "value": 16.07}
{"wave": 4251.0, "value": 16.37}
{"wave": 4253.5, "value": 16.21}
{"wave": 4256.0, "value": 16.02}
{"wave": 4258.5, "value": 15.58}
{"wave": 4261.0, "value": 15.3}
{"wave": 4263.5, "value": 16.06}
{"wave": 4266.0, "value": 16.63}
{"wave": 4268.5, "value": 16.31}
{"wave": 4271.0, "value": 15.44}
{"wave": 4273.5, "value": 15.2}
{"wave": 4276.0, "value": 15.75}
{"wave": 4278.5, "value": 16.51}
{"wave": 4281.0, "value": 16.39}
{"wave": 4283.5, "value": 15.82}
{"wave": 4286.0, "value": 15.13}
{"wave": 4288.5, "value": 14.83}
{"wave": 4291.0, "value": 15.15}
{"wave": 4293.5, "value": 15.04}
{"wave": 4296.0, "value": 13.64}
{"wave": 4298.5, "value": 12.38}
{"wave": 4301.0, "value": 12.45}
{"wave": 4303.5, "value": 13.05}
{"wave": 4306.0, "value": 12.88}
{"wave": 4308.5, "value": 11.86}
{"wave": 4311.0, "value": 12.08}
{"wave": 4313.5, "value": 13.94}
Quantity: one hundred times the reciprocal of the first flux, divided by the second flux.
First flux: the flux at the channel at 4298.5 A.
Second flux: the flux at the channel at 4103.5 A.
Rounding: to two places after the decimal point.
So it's 0.68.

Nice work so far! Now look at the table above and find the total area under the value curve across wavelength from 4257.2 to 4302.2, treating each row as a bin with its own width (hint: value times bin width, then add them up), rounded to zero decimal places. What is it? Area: 684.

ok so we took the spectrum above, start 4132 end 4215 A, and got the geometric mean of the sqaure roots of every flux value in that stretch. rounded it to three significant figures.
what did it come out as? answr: 4.12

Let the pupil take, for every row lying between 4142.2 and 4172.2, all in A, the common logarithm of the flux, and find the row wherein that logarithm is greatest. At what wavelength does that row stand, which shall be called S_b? 4163.5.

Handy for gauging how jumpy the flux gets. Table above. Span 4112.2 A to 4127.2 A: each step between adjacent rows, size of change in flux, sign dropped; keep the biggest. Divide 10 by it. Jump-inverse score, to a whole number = 15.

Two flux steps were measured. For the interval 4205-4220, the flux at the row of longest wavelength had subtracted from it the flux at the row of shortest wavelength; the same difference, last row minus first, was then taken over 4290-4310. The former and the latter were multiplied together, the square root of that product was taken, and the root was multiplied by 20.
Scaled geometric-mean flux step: 31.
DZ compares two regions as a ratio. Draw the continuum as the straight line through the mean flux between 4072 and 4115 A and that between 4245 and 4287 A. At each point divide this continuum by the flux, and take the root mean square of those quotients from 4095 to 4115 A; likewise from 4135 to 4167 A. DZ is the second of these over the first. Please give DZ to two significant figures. 0.80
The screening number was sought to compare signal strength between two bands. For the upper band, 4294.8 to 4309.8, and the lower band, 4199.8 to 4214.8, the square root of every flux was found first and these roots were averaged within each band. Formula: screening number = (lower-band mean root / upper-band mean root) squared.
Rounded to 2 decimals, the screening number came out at 1.32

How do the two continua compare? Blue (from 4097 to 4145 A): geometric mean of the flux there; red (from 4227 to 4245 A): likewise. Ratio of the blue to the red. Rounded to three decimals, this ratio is 0.984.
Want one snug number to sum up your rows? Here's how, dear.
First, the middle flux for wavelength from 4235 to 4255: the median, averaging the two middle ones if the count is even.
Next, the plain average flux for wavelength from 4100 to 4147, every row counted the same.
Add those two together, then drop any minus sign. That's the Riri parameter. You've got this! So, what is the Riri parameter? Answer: 32.5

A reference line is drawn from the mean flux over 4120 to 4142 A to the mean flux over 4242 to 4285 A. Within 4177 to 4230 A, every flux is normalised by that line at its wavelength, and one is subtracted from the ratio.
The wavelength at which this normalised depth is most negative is 4226.0 A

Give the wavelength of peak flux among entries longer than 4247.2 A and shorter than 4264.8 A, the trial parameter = 4251.0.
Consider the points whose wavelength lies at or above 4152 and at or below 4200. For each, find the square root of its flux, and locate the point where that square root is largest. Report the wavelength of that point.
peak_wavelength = 4163.5 A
